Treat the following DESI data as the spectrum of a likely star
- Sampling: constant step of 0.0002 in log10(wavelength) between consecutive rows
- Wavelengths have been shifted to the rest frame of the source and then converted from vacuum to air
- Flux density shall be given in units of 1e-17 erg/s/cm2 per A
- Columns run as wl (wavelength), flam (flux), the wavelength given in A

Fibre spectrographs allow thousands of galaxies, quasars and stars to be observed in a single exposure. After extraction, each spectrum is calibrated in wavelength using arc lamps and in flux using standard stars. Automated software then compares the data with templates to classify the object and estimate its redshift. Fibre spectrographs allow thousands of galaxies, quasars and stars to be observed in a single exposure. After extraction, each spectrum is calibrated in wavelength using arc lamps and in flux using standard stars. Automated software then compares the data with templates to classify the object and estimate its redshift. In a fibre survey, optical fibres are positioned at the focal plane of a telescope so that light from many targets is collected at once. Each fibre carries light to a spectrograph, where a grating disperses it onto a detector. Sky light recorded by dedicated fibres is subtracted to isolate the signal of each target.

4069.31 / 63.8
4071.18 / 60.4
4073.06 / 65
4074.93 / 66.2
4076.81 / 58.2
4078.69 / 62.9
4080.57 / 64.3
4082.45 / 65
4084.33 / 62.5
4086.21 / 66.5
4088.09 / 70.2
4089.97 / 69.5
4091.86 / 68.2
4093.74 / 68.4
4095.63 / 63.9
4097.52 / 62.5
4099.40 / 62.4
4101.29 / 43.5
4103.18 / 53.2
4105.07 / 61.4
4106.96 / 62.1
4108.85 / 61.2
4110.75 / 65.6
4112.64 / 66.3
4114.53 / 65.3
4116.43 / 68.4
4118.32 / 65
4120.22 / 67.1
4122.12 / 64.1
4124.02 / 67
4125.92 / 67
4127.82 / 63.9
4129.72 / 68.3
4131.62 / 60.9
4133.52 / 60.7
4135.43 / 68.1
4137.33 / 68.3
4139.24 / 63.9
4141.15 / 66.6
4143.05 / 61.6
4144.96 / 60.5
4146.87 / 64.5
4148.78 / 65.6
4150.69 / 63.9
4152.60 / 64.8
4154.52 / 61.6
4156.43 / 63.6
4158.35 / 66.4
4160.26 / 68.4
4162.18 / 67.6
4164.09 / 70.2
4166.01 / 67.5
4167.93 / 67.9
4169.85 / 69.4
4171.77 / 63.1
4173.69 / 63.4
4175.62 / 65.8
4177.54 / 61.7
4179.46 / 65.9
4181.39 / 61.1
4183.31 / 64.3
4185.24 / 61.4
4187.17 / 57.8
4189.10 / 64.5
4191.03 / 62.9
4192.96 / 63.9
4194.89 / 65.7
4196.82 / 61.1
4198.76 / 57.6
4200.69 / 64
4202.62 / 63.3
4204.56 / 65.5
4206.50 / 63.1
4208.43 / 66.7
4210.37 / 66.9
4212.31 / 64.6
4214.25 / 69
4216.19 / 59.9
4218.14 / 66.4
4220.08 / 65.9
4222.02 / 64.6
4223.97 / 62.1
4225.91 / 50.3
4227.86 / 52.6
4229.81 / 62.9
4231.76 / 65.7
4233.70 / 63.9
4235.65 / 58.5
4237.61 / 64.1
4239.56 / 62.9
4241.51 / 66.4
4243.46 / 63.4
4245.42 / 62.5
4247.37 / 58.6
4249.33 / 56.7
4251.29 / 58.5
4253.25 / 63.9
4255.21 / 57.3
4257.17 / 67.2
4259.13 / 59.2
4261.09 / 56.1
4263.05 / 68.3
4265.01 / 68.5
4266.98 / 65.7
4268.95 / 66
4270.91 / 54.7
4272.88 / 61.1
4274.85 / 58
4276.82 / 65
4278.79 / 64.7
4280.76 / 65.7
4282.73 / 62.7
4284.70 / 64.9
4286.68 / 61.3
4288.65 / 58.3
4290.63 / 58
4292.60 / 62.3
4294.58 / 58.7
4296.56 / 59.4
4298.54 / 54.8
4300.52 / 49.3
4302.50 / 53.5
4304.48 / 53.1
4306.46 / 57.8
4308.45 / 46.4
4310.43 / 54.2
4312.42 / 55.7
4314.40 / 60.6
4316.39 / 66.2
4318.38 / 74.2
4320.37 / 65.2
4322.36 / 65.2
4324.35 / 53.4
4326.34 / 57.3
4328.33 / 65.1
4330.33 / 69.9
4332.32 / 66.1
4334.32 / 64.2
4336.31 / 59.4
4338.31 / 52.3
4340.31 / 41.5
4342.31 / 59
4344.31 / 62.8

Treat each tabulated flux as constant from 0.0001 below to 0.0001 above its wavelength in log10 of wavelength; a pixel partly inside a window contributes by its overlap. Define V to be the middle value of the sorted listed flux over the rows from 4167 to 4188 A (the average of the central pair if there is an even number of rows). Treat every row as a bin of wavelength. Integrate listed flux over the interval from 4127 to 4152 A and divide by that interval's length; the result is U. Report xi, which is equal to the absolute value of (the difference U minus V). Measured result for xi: 0.99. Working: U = 64.4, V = 63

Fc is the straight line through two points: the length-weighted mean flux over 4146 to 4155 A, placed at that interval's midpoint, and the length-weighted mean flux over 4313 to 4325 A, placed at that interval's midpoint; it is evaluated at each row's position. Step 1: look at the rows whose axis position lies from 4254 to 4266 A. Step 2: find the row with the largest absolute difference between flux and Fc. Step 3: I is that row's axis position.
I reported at 4261.09 A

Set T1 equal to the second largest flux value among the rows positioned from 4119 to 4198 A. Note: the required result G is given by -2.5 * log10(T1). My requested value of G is -4.60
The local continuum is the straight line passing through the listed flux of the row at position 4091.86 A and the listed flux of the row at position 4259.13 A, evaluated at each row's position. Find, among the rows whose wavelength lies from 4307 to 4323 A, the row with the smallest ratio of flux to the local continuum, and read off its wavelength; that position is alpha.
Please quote 4308.45 A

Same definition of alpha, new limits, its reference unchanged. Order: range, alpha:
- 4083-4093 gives 4084.33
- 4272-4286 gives 4274.85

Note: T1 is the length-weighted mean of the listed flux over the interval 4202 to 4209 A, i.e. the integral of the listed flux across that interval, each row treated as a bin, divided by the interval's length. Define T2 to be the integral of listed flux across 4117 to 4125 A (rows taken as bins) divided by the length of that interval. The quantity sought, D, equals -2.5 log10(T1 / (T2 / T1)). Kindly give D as -4.50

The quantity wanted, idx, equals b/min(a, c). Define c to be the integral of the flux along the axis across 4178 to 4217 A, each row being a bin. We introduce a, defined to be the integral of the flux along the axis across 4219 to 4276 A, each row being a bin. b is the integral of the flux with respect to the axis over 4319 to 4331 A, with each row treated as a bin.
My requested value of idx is 0.3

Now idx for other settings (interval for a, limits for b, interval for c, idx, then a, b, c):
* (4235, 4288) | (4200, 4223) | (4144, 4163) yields 1.2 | 3301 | 1495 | 1228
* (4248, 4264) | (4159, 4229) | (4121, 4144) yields 4.6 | 973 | 4465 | 1496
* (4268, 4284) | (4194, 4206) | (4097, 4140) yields 0.8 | 997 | 754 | 2723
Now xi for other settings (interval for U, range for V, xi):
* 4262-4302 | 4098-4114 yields 0.50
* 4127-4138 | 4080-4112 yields 1.10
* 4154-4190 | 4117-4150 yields 0.14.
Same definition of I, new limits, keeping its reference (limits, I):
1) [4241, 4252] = 4249.33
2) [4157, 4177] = 4164.09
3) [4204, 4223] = 4214.25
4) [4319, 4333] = 4324.35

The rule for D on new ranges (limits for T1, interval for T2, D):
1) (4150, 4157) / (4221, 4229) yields -4.61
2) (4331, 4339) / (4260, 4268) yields -4.41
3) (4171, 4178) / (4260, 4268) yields -4.49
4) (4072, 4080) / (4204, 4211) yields -4.46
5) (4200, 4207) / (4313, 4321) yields -4.48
